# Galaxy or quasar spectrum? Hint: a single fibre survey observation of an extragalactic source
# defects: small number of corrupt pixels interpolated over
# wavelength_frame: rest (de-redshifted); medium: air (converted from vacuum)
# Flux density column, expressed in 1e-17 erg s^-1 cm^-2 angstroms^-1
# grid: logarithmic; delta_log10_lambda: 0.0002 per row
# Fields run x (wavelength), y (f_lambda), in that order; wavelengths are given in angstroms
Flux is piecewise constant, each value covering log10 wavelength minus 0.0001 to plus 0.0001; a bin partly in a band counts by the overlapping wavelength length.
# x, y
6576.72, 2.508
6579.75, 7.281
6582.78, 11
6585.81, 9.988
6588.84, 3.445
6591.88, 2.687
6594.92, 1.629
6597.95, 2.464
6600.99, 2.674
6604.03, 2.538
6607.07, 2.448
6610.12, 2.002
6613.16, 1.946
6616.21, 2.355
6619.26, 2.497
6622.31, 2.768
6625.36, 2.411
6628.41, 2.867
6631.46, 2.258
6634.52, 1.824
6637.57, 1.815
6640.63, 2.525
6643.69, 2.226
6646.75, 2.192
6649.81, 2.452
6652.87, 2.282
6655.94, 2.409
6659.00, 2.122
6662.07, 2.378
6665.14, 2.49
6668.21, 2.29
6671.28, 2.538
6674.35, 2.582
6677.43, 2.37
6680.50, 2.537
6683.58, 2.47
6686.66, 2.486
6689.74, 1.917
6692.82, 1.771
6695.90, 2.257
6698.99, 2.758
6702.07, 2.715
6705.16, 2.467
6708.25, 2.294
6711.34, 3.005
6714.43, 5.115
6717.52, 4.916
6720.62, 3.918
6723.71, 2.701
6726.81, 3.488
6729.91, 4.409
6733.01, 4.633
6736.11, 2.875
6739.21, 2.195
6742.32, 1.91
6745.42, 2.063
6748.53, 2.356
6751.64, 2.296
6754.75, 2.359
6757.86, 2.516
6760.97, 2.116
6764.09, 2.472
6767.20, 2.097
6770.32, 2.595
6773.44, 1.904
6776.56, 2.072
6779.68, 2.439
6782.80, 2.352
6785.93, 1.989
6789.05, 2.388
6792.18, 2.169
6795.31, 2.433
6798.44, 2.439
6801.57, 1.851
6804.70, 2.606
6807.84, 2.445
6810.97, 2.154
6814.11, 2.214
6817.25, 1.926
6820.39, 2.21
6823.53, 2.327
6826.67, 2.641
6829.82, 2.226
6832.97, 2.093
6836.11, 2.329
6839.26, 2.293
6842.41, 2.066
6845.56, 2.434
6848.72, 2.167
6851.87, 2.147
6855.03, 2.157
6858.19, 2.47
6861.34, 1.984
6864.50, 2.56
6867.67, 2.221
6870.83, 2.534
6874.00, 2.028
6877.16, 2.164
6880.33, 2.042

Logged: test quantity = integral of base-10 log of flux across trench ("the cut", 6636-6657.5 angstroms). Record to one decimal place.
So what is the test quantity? 7.6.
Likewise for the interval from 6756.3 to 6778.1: 7.6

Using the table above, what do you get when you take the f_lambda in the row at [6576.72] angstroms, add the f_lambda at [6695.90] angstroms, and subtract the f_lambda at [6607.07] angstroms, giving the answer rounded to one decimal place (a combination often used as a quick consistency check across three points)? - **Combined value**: 2.3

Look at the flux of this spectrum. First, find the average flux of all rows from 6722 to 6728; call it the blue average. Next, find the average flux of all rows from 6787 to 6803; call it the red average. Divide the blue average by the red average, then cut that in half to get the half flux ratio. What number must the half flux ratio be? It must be 0.69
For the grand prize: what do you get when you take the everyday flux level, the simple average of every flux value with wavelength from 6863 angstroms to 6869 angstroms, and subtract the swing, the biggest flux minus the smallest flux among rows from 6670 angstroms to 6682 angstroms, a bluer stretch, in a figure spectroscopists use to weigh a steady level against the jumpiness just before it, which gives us 2.18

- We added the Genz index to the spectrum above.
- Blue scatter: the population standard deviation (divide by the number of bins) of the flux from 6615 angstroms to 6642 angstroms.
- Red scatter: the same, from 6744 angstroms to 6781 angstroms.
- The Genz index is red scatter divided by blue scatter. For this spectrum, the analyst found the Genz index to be 0.61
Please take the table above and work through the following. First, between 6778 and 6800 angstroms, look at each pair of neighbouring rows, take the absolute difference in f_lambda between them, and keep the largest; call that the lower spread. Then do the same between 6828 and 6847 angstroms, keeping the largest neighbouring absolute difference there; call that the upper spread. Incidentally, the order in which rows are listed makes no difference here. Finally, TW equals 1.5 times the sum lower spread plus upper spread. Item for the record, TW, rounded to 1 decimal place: 1.2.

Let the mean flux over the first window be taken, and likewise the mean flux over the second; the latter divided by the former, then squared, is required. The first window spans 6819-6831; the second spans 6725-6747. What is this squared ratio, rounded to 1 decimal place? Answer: 1.7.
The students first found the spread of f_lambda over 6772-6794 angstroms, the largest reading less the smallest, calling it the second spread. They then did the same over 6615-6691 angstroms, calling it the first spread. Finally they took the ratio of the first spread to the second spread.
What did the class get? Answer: 2.0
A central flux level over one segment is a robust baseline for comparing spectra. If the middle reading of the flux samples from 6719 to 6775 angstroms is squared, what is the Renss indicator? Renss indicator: 5.83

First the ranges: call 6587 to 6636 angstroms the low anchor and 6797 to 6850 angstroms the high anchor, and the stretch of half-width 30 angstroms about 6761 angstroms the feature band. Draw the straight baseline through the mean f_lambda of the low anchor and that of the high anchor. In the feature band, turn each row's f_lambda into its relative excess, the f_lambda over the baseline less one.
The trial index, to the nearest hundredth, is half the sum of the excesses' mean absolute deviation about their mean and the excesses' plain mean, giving 0.09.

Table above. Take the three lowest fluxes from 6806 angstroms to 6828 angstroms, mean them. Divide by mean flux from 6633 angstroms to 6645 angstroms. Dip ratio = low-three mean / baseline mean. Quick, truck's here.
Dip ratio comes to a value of 1.00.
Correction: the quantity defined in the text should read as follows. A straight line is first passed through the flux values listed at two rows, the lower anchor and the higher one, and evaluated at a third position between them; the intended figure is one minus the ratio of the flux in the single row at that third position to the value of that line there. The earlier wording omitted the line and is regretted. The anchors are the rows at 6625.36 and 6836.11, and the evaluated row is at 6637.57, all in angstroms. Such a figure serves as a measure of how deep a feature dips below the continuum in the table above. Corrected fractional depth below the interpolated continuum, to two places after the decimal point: 0.25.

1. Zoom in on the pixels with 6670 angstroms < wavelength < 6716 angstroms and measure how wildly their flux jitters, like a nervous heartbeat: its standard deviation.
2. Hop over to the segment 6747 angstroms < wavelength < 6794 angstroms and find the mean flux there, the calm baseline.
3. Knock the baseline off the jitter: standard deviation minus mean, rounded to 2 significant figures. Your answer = -1.5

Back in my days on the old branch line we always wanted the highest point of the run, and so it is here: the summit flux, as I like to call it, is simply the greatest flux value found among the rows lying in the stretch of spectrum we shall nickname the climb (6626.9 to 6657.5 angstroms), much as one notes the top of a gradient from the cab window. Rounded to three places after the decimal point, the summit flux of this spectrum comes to 2.867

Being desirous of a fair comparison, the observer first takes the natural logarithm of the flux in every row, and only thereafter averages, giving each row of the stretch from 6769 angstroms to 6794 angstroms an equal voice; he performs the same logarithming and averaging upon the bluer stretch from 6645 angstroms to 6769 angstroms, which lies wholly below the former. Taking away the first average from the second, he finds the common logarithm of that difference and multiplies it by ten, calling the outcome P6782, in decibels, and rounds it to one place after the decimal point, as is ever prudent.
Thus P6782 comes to -8.2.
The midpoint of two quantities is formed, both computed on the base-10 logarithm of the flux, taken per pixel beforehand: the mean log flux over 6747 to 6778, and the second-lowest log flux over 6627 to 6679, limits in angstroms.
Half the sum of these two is 0.308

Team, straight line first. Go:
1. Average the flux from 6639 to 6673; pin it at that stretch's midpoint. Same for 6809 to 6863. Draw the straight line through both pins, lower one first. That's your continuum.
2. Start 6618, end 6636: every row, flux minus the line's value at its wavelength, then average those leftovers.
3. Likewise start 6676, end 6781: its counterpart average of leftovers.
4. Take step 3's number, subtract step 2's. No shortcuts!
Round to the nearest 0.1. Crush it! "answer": 0.4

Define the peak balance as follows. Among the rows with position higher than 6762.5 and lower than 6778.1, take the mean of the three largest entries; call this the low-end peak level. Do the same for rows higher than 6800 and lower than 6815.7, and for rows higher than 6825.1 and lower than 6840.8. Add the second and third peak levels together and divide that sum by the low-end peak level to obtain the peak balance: 2.03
